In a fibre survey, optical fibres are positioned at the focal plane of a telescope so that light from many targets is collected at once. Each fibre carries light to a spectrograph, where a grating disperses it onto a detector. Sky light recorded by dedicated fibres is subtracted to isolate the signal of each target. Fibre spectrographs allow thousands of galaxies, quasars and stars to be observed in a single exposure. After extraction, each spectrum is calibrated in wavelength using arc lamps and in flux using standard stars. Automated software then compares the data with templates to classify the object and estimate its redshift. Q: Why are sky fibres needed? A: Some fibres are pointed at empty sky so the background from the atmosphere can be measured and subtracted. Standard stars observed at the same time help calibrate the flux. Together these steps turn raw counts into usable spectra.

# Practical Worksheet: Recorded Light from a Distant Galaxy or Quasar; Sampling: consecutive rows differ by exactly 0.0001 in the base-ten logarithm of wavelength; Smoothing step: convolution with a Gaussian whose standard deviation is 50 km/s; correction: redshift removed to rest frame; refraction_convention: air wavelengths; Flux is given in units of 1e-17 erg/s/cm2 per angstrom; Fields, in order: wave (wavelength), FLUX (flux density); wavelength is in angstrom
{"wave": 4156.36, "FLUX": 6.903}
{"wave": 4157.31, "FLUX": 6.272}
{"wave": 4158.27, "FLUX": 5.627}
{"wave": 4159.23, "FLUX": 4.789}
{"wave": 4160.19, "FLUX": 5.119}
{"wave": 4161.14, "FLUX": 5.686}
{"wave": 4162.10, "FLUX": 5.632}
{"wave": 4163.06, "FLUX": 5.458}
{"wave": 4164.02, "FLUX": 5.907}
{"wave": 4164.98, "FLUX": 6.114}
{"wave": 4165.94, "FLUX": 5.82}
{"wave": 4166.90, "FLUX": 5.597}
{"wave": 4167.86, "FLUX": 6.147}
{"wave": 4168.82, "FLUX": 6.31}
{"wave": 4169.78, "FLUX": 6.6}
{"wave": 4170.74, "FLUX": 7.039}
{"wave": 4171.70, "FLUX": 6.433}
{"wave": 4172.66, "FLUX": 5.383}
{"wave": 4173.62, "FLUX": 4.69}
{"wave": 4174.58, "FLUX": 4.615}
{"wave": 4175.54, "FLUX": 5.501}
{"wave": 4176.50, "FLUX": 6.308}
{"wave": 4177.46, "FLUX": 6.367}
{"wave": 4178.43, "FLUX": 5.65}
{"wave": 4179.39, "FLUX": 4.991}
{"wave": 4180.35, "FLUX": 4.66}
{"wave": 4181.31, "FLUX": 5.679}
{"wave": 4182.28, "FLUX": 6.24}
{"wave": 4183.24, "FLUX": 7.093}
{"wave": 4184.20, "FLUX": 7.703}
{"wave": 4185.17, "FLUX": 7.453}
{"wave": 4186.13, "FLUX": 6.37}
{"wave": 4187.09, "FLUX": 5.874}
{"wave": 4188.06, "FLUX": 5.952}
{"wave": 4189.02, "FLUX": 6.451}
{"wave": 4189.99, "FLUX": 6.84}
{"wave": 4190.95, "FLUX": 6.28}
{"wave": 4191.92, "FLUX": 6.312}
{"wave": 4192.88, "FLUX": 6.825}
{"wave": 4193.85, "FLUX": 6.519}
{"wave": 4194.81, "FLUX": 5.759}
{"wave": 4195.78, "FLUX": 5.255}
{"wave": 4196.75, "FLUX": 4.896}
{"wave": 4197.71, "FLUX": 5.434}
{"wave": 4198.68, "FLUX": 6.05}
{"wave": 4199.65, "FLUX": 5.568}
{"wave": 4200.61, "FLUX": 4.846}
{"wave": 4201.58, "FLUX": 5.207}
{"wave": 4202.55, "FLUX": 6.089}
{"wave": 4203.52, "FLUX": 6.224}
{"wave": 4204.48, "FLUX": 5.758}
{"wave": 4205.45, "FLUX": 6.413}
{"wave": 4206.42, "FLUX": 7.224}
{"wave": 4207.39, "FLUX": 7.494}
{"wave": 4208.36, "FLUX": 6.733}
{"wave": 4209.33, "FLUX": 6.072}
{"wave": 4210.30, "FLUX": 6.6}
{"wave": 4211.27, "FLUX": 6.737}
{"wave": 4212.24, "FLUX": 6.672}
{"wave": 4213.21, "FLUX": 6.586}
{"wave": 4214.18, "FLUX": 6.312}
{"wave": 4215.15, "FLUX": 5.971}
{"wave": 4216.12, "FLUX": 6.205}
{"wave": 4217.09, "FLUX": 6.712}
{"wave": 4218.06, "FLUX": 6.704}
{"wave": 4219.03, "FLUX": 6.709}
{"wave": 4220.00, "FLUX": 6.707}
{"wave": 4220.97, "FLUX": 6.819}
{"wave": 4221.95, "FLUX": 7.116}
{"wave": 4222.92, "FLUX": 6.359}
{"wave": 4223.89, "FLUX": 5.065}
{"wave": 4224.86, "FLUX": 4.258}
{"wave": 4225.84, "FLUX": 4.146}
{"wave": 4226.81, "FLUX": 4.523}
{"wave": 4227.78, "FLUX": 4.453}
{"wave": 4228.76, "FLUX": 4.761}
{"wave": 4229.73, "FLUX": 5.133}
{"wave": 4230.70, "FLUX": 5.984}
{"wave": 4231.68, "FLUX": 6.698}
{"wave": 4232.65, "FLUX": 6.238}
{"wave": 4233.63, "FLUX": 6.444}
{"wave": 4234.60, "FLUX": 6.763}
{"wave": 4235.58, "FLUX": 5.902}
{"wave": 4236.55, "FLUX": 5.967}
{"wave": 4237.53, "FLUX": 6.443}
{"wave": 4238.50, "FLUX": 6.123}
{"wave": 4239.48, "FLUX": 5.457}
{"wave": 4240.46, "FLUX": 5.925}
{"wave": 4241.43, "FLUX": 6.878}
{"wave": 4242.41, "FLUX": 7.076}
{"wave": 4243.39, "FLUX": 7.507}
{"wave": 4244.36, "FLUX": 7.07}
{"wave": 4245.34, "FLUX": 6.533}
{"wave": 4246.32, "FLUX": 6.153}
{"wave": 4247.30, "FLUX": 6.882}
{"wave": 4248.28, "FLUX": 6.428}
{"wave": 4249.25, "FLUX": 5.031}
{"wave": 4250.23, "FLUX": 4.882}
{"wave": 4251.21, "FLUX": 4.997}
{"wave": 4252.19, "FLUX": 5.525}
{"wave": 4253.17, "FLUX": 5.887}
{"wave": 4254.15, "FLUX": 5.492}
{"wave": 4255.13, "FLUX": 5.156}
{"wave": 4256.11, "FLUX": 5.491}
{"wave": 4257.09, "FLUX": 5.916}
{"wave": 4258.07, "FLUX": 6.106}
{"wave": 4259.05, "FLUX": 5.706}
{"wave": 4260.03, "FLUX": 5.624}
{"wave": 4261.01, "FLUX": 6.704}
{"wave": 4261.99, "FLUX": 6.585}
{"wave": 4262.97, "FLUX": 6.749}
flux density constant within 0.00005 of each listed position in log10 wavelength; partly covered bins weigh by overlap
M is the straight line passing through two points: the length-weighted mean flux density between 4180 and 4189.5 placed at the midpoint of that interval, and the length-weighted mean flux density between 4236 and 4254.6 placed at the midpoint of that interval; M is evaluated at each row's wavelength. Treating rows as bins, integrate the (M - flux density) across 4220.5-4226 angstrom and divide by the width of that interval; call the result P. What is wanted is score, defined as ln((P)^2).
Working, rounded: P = 0.5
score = -1.4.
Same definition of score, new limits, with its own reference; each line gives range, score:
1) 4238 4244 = -2.0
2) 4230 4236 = -4.1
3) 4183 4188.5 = -2.0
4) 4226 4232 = 0.1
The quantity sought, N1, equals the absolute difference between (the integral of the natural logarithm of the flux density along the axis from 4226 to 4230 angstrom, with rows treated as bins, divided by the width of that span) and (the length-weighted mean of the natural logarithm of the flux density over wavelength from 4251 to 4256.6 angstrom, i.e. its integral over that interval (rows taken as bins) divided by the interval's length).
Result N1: 0.16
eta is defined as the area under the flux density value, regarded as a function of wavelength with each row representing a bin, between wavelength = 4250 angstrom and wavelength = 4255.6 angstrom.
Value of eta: 30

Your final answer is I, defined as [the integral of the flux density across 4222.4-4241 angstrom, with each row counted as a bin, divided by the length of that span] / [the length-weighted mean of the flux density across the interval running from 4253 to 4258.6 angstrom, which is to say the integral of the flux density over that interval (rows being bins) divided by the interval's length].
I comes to 0.99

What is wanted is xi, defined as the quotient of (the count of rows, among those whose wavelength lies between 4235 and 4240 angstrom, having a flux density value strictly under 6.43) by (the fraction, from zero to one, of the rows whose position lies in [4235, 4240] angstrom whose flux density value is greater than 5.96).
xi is 6.7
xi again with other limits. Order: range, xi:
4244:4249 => 2.0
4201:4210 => 7.7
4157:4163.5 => 49.0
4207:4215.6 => 3.0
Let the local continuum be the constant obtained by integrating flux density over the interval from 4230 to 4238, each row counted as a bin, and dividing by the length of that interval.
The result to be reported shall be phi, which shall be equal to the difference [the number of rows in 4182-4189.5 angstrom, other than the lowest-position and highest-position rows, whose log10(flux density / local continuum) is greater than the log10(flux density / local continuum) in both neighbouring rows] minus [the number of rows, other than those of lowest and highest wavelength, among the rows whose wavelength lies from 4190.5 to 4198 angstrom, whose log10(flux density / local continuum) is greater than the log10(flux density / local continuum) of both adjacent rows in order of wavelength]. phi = 0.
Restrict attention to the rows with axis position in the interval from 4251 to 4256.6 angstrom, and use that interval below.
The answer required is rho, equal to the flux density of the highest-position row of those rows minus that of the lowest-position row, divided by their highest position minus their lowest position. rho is 0.10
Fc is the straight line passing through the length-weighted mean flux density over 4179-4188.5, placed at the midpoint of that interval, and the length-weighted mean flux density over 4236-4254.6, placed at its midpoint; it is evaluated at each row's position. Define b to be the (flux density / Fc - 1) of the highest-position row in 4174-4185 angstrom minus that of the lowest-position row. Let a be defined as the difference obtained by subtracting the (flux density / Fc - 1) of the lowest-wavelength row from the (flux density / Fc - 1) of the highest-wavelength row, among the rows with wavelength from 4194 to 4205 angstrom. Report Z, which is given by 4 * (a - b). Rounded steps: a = 0.00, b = 0.50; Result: -2.0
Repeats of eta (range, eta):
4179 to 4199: 123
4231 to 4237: 38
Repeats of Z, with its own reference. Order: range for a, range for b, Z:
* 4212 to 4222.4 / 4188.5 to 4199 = 0.5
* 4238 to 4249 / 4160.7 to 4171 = -0.7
